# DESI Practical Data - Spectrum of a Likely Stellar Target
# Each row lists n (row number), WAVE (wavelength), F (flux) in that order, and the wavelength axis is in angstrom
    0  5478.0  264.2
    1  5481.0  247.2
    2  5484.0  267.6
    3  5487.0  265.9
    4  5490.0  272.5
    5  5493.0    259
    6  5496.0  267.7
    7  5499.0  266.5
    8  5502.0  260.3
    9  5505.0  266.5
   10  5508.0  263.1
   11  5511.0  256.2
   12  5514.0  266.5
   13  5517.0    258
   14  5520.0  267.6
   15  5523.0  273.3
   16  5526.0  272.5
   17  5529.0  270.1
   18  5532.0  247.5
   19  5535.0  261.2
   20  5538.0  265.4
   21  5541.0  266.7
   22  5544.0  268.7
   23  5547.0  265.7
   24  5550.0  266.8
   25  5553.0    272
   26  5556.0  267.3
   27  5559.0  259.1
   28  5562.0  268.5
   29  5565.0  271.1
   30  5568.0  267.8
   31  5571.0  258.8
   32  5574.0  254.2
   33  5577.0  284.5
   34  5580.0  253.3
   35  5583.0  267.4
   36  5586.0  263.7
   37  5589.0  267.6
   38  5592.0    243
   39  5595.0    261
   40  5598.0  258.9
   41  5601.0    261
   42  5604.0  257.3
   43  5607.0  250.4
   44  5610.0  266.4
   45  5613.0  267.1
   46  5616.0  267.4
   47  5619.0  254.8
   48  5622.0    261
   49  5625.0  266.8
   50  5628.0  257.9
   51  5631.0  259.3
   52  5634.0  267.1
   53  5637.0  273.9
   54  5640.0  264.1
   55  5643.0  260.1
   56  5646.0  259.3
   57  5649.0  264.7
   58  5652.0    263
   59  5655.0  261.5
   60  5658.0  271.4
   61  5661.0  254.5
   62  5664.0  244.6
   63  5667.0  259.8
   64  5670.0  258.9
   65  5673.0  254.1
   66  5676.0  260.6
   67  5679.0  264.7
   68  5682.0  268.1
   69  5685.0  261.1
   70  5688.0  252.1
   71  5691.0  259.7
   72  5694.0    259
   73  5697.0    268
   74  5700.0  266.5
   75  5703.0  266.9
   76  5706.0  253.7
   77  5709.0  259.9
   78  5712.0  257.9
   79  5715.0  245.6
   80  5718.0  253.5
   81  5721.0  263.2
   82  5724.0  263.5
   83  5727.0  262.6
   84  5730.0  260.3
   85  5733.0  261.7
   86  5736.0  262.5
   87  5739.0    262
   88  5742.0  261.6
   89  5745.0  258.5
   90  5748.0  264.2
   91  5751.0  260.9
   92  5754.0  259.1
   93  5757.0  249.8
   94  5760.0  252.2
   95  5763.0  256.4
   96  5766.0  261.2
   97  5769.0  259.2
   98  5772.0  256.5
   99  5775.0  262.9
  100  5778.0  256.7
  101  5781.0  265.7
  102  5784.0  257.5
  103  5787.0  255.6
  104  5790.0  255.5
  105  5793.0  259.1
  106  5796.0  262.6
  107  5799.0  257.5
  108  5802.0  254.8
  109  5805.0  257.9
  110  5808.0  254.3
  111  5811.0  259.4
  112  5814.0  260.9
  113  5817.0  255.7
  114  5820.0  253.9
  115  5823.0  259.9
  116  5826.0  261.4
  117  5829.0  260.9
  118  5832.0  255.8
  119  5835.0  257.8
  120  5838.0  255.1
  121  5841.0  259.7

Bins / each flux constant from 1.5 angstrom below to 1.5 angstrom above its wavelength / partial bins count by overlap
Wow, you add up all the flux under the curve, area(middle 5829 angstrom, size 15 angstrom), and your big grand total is 3887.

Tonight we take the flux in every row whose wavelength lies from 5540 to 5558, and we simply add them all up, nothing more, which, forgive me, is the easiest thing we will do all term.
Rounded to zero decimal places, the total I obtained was 1607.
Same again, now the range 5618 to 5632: 1300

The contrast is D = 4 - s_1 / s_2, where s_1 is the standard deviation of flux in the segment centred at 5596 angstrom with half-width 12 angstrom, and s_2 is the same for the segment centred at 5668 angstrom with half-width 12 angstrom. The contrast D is 3.01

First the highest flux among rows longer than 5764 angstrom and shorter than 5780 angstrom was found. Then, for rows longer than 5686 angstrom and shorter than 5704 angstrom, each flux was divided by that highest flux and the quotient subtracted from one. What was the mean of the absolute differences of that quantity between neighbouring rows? 0.015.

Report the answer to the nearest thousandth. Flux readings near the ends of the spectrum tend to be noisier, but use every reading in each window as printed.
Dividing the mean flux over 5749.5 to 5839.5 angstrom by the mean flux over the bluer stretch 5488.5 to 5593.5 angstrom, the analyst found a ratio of 0.975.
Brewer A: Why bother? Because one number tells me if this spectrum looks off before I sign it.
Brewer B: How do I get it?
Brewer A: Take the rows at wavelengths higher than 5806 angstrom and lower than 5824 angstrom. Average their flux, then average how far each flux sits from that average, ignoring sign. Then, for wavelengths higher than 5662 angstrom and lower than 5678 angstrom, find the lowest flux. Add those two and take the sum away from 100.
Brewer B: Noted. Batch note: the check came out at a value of -147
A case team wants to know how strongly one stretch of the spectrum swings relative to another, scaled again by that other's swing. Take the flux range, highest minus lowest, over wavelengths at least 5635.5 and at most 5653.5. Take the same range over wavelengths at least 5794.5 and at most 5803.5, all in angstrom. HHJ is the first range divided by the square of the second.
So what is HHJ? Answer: 0.24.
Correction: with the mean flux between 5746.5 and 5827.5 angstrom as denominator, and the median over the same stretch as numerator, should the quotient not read 0.999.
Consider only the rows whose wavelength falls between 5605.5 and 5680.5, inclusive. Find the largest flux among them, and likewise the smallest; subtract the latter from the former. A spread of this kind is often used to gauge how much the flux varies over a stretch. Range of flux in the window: 29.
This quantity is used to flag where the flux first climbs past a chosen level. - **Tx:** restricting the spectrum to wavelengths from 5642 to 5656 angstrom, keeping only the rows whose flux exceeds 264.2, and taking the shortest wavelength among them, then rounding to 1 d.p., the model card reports 5649.0 angstrom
